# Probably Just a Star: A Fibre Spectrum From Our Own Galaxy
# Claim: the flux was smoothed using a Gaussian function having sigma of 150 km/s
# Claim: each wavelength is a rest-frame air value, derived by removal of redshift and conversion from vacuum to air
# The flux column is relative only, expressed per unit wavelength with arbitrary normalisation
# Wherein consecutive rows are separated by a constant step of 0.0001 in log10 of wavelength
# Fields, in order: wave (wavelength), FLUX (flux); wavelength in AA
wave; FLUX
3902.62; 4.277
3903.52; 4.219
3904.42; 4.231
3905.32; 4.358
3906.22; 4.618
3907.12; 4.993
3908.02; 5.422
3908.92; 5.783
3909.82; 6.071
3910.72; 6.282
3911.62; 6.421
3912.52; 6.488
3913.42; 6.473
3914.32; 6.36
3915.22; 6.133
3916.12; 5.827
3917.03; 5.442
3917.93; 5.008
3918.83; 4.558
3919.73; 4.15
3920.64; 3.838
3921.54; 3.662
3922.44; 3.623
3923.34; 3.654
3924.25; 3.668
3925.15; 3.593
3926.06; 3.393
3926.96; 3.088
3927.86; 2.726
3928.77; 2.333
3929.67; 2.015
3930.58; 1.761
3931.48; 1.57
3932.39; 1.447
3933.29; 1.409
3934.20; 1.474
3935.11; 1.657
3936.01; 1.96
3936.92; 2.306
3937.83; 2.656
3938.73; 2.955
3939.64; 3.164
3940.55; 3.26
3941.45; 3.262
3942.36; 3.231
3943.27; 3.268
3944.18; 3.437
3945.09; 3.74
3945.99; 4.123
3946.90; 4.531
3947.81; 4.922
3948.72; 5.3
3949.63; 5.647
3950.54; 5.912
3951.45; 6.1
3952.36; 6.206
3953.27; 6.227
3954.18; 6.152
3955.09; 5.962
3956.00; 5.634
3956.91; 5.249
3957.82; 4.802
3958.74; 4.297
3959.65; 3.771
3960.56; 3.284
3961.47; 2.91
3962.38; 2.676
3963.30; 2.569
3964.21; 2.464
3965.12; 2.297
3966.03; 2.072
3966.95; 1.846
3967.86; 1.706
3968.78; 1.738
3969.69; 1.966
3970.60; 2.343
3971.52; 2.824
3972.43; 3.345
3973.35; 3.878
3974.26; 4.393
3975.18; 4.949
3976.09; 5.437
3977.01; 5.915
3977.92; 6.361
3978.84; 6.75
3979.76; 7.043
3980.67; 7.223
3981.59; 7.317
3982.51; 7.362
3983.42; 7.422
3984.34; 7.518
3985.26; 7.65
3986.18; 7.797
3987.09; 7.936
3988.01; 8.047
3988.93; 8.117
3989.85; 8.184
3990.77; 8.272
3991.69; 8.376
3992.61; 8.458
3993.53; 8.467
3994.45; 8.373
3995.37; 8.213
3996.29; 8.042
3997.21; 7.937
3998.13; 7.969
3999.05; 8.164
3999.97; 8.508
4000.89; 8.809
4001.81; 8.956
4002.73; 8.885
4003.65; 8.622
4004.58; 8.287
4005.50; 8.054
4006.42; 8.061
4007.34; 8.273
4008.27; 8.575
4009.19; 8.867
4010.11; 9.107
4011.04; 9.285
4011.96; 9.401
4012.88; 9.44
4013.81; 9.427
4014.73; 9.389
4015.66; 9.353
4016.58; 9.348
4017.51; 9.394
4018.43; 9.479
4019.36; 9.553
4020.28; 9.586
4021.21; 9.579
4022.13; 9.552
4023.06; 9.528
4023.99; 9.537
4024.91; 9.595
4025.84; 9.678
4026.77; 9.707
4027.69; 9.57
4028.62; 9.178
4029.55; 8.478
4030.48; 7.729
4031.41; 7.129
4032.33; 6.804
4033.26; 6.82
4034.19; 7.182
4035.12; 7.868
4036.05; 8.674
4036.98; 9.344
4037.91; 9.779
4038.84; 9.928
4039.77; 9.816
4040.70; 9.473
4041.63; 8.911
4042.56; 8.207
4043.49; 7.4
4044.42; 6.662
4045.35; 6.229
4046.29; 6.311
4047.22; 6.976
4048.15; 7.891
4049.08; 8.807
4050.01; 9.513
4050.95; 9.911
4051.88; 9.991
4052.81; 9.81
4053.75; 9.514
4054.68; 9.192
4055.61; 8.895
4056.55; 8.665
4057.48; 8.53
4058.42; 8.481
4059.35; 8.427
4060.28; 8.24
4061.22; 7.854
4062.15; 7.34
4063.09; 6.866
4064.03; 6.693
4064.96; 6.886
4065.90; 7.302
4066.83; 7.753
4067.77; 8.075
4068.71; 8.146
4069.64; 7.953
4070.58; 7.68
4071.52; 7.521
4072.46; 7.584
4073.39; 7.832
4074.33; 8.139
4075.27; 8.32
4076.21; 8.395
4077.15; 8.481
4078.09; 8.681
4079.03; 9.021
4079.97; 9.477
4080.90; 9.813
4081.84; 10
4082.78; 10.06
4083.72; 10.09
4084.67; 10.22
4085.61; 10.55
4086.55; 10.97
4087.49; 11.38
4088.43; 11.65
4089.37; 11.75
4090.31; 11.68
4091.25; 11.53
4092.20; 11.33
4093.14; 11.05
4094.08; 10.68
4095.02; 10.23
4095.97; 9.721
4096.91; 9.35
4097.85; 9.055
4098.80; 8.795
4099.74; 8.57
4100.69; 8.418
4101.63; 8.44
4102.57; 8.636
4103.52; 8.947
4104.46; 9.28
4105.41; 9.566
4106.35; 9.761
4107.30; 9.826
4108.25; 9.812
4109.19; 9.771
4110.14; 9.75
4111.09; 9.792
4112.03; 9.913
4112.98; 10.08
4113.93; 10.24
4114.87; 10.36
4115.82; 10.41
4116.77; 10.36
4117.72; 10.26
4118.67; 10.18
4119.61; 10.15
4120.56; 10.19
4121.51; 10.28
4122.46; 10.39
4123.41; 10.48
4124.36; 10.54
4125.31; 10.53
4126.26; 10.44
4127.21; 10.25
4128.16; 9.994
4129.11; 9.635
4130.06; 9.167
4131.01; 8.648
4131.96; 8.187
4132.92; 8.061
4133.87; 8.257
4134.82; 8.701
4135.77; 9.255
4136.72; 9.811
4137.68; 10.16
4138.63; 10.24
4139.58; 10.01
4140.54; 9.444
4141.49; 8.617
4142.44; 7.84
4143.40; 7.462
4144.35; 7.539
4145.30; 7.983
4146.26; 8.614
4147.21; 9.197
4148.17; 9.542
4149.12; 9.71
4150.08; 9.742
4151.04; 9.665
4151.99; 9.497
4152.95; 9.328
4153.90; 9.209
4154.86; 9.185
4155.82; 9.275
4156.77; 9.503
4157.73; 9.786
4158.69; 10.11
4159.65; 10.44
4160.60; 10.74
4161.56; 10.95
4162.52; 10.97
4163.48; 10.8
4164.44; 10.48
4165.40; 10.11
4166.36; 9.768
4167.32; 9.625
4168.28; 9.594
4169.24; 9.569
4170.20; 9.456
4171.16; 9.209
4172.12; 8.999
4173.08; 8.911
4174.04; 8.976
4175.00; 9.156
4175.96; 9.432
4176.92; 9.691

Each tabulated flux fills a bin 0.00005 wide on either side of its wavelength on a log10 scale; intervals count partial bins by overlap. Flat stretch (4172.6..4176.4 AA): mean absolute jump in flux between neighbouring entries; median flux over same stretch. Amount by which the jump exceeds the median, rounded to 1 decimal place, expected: -8.9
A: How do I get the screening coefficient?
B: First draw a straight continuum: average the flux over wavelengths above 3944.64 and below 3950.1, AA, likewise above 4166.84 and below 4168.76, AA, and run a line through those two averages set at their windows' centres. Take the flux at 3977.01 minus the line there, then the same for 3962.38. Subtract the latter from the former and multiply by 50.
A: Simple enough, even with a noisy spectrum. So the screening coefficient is 146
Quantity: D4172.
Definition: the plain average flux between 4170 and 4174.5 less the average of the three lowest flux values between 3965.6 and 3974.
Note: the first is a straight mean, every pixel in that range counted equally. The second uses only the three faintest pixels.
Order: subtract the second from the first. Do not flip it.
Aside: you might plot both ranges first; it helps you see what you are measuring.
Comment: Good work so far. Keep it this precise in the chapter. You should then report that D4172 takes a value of 7.3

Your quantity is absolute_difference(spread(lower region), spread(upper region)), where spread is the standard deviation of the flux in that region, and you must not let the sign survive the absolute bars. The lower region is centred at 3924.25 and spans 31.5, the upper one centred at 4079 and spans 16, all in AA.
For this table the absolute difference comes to 0.65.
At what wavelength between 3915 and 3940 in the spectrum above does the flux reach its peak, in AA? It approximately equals 3915.22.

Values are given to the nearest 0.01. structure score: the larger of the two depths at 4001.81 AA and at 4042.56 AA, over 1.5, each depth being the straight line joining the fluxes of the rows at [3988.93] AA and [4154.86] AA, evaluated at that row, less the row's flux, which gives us 0.17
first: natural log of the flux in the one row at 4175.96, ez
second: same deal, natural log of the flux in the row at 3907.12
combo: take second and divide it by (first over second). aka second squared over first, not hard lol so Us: 1.15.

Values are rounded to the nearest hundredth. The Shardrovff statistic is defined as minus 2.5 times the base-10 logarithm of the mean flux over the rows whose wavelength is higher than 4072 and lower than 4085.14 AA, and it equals -2.39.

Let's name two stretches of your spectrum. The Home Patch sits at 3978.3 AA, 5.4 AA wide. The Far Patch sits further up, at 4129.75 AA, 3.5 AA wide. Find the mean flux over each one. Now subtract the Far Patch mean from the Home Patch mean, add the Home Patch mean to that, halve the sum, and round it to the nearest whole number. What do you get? 2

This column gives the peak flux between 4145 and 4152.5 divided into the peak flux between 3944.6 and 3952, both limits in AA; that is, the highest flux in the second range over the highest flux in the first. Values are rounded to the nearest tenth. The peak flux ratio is 0.6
